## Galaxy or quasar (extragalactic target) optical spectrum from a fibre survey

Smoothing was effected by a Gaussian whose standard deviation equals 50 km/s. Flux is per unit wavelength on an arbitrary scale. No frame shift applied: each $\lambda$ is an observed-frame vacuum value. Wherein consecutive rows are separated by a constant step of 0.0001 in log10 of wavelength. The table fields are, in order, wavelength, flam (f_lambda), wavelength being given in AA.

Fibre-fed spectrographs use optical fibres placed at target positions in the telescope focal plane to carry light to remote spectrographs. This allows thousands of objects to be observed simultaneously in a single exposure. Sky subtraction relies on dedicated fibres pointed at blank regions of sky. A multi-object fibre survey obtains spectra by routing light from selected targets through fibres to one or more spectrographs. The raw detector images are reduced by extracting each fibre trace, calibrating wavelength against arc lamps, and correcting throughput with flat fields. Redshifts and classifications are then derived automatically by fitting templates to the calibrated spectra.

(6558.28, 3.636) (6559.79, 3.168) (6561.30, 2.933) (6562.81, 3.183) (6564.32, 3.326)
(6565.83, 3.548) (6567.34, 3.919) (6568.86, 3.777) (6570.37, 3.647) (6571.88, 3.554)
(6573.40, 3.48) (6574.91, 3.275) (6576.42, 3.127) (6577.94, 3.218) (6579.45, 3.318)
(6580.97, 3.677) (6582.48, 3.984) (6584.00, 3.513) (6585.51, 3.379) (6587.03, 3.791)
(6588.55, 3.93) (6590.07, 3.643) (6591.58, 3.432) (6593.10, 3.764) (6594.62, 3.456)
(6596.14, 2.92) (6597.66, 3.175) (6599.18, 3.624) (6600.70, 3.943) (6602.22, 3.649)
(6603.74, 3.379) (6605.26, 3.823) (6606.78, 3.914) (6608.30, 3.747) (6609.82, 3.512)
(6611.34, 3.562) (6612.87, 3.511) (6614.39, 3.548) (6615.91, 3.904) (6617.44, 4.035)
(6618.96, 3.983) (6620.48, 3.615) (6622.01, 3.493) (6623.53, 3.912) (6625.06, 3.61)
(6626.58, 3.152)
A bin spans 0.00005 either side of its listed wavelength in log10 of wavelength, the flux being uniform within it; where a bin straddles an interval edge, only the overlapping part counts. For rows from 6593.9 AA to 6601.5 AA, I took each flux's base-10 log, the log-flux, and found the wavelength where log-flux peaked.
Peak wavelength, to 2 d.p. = 6600.70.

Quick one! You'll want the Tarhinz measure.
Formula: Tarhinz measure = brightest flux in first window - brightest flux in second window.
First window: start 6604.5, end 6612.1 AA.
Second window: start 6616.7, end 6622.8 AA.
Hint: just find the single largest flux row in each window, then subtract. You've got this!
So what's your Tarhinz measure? -0.1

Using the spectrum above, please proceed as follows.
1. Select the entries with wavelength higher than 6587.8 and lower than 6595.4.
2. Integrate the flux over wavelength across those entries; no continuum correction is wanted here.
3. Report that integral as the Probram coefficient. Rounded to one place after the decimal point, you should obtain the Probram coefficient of 27.7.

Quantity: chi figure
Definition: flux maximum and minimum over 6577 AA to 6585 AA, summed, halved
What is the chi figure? 3.60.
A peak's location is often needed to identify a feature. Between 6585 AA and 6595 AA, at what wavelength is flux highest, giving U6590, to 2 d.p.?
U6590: 6588.55 AA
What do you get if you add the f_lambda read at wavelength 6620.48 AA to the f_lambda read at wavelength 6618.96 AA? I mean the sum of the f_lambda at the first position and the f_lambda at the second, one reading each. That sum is 7.6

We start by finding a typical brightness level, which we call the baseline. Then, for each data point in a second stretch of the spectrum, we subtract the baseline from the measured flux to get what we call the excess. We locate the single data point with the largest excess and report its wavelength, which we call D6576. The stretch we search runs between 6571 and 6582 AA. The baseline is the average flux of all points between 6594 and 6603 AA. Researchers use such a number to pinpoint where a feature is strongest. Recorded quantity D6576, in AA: 6580.97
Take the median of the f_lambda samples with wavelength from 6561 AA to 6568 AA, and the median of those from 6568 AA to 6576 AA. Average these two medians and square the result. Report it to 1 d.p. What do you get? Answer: 11.8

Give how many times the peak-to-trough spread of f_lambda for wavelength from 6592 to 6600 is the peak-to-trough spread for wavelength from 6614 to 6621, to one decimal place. 1.7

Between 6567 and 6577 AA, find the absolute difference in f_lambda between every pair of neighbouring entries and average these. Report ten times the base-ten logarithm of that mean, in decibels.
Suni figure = -8.8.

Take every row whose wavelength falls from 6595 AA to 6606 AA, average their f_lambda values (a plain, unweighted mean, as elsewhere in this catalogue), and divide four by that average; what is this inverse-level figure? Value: 1.14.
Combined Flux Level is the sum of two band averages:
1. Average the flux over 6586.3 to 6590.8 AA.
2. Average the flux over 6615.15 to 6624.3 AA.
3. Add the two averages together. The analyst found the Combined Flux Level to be 7.61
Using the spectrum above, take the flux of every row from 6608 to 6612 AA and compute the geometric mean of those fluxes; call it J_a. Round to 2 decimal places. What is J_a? 3.61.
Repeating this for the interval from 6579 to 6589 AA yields 3.65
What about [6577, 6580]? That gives 3.27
